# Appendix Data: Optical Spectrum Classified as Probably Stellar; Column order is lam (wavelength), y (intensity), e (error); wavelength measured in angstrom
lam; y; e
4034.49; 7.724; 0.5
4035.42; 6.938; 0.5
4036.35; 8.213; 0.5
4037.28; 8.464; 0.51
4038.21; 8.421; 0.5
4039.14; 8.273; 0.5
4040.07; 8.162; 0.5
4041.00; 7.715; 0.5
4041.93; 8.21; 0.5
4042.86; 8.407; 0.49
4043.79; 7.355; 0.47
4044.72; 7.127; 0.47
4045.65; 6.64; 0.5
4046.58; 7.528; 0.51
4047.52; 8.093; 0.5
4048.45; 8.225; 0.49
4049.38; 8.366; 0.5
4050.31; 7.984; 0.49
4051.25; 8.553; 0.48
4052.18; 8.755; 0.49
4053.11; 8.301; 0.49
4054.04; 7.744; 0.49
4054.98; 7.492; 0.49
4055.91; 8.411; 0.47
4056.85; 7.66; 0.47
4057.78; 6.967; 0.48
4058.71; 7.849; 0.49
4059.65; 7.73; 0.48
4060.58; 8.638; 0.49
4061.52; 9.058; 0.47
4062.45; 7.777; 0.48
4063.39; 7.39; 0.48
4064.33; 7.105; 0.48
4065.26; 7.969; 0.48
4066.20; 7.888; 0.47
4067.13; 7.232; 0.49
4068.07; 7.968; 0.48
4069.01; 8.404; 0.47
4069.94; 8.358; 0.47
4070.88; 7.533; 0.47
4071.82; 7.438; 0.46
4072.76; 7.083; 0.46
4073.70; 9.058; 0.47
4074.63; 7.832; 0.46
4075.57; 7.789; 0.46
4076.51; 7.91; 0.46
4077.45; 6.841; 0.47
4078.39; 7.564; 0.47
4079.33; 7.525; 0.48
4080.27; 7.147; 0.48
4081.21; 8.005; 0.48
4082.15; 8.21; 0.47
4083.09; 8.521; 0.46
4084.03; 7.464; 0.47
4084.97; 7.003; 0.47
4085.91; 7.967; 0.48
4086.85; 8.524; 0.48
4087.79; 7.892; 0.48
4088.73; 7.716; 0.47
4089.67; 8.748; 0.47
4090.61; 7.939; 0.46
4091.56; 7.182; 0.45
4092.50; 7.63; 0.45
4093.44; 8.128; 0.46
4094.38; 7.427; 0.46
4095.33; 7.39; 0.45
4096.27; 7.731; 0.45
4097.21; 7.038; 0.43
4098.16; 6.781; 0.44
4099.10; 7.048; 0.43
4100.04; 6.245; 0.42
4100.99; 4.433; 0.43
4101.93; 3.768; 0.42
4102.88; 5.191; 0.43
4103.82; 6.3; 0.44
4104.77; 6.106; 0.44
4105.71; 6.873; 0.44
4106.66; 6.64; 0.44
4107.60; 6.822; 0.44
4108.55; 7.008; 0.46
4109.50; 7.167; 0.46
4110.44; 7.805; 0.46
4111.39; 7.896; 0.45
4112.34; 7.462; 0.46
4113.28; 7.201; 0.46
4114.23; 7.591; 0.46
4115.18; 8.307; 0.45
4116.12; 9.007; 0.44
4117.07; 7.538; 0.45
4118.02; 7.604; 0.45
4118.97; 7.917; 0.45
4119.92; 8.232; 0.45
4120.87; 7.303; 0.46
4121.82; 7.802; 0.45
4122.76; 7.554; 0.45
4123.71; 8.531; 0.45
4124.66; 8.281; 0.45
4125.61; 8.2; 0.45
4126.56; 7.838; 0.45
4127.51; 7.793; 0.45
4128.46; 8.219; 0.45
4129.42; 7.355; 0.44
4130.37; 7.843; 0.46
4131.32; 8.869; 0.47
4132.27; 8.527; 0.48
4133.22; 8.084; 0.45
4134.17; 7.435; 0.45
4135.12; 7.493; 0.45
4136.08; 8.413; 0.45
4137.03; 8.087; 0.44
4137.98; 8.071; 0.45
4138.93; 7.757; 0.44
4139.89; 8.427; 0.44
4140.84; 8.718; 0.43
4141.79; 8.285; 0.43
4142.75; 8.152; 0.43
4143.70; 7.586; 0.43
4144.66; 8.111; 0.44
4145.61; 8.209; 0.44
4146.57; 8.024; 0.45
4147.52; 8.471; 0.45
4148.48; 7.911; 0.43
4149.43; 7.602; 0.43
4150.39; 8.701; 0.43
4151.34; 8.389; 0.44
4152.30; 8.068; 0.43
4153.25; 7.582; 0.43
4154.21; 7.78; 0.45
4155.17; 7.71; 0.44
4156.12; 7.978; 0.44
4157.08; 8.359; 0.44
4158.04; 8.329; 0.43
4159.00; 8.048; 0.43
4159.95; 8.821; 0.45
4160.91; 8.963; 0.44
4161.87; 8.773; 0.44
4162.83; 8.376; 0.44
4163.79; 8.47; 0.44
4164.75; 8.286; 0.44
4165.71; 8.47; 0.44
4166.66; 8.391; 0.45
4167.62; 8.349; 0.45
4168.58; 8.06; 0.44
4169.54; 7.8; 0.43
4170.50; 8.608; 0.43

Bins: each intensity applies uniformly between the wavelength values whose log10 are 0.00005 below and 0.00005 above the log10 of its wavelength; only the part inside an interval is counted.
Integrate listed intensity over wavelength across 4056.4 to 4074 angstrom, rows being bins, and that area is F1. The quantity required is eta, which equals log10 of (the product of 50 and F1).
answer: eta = 3.84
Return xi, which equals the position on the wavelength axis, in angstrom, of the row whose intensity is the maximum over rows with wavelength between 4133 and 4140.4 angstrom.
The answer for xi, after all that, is 4139.89 angstrom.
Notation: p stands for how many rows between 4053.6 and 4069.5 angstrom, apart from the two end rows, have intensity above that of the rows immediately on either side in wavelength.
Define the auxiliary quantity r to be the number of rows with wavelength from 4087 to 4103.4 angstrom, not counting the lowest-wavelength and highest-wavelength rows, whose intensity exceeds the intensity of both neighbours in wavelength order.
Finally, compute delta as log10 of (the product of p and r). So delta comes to 1.20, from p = 4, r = 4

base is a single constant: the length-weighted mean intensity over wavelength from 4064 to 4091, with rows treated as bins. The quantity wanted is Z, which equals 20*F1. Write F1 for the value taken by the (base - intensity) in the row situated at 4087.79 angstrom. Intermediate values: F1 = -0.07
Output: -1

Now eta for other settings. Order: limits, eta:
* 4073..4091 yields 3.85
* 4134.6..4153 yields 3.87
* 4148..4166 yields 3.87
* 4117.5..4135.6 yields 3.86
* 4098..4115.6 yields 3.77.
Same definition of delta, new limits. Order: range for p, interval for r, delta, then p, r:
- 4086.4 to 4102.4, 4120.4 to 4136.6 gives 1.20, 4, 4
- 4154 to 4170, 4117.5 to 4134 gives 1.30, 4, 5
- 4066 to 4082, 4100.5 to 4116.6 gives 1.08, 4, 3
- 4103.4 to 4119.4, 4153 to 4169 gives 1.18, 3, 5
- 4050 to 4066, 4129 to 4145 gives 1.08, 4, 3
